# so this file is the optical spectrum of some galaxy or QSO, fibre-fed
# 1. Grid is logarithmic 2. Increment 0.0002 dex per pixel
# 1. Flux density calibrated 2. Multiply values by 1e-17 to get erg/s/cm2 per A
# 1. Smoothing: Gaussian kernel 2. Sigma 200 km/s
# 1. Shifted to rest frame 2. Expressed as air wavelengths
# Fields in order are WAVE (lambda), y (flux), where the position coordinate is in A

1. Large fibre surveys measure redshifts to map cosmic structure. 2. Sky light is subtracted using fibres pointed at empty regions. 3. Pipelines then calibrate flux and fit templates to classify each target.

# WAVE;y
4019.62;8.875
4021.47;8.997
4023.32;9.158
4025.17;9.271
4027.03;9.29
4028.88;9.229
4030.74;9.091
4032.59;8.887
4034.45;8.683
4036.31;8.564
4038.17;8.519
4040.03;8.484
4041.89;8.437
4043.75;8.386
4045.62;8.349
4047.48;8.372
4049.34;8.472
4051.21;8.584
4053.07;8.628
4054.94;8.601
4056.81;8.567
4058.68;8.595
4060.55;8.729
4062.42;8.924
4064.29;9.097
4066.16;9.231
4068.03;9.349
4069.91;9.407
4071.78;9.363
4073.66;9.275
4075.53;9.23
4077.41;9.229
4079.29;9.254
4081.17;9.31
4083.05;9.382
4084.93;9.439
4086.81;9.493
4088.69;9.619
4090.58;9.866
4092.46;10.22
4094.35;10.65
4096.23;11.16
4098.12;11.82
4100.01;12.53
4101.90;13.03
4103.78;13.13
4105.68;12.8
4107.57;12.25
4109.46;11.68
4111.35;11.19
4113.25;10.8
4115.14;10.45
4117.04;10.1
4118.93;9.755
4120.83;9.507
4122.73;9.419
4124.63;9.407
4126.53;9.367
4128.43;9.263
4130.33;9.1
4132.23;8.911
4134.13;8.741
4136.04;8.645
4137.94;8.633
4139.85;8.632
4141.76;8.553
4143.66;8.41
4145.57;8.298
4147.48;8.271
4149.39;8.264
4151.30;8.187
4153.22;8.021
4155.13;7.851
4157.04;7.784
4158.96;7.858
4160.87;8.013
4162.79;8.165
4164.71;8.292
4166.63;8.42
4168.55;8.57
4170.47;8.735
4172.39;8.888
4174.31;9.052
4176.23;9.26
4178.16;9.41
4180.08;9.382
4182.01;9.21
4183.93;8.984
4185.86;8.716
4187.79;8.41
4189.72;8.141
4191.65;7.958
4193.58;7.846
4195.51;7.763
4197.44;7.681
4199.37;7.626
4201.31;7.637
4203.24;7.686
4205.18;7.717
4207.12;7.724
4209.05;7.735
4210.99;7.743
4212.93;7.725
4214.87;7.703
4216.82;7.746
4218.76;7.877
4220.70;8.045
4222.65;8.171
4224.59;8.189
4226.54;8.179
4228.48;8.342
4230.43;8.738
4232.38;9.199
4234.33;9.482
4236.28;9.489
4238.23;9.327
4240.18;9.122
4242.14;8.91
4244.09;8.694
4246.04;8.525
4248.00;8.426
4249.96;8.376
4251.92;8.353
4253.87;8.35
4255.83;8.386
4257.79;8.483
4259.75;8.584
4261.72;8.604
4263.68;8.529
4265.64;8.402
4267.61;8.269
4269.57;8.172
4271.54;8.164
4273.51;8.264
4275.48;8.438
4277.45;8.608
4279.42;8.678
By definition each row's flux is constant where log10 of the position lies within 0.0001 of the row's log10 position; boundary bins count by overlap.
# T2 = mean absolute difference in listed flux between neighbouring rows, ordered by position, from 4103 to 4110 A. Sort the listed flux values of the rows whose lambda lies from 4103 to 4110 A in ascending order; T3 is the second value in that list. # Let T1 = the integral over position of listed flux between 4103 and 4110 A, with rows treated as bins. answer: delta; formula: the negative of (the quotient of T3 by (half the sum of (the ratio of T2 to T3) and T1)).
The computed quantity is -0.280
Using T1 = 87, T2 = 0.483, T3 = 12.25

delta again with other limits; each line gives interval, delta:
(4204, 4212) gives -0.250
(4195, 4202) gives -0.284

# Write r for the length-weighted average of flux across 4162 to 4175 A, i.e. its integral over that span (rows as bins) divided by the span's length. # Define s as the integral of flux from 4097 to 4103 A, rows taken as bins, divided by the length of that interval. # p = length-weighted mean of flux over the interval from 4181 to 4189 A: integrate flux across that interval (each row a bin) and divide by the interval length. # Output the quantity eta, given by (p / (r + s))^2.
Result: 0.18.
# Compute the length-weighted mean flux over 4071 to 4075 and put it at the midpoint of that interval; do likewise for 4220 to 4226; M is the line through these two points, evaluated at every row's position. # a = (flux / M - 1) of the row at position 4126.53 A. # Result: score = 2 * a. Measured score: 0.11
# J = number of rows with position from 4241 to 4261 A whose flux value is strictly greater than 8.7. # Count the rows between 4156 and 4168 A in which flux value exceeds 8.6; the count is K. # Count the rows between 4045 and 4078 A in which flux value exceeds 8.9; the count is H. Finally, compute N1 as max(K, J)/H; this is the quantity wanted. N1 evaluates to 0.1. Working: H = 9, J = 1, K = 0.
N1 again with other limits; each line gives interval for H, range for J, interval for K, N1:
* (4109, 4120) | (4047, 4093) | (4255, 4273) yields 3.0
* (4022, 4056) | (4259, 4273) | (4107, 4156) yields 3.6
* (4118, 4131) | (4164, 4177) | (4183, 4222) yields 0.6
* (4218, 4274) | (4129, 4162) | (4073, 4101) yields 2.5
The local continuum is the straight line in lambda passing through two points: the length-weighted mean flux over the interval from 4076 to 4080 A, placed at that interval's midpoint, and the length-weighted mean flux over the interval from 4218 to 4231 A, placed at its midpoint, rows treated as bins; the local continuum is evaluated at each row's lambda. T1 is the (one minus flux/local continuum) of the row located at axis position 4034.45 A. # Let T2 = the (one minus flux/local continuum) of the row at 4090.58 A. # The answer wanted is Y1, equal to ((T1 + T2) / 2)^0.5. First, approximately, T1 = 0.09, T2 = -0.08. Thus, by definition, 0.07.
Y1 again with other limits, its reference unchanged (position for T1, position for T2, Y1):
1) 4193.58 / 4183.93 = 0.07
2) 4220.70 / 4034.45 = 0.24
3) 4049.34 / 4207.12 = 0.30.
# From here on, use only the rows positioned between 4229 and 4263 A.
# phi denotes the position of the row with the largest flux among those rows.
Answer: 4236.28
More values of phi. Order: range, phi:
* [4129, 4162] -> 4130.33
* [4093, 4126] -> 4103.78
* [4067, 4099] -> 4098.12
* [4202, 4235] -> 4234.33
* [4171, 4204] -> 4178.16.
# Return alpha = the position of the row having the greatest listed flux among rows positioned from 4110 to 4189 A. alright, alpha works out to 4111.35 A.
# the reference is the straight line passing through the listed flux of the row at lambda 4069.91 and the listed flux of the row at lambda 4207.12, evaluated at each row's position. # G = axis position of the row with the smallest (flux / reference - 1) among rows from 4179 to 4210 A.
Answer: 4199.37 A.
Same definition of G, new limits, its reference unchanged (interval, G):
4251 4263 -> 4251.92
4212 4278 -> 4212.93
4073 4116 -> 4075.53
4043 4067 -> 4045.62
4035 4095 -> 4045.62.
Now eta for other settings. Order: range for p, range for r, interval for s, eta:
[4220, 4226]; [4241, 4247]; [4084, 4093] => 0.19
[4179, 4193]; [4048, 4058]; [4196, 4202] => 0.29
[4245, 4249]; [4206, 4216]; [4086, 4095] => 0.23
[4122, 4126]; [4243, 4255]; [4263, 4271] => 0.31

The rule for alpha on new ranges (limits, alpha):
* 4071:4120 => 4103.78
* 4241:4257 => 4242.14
